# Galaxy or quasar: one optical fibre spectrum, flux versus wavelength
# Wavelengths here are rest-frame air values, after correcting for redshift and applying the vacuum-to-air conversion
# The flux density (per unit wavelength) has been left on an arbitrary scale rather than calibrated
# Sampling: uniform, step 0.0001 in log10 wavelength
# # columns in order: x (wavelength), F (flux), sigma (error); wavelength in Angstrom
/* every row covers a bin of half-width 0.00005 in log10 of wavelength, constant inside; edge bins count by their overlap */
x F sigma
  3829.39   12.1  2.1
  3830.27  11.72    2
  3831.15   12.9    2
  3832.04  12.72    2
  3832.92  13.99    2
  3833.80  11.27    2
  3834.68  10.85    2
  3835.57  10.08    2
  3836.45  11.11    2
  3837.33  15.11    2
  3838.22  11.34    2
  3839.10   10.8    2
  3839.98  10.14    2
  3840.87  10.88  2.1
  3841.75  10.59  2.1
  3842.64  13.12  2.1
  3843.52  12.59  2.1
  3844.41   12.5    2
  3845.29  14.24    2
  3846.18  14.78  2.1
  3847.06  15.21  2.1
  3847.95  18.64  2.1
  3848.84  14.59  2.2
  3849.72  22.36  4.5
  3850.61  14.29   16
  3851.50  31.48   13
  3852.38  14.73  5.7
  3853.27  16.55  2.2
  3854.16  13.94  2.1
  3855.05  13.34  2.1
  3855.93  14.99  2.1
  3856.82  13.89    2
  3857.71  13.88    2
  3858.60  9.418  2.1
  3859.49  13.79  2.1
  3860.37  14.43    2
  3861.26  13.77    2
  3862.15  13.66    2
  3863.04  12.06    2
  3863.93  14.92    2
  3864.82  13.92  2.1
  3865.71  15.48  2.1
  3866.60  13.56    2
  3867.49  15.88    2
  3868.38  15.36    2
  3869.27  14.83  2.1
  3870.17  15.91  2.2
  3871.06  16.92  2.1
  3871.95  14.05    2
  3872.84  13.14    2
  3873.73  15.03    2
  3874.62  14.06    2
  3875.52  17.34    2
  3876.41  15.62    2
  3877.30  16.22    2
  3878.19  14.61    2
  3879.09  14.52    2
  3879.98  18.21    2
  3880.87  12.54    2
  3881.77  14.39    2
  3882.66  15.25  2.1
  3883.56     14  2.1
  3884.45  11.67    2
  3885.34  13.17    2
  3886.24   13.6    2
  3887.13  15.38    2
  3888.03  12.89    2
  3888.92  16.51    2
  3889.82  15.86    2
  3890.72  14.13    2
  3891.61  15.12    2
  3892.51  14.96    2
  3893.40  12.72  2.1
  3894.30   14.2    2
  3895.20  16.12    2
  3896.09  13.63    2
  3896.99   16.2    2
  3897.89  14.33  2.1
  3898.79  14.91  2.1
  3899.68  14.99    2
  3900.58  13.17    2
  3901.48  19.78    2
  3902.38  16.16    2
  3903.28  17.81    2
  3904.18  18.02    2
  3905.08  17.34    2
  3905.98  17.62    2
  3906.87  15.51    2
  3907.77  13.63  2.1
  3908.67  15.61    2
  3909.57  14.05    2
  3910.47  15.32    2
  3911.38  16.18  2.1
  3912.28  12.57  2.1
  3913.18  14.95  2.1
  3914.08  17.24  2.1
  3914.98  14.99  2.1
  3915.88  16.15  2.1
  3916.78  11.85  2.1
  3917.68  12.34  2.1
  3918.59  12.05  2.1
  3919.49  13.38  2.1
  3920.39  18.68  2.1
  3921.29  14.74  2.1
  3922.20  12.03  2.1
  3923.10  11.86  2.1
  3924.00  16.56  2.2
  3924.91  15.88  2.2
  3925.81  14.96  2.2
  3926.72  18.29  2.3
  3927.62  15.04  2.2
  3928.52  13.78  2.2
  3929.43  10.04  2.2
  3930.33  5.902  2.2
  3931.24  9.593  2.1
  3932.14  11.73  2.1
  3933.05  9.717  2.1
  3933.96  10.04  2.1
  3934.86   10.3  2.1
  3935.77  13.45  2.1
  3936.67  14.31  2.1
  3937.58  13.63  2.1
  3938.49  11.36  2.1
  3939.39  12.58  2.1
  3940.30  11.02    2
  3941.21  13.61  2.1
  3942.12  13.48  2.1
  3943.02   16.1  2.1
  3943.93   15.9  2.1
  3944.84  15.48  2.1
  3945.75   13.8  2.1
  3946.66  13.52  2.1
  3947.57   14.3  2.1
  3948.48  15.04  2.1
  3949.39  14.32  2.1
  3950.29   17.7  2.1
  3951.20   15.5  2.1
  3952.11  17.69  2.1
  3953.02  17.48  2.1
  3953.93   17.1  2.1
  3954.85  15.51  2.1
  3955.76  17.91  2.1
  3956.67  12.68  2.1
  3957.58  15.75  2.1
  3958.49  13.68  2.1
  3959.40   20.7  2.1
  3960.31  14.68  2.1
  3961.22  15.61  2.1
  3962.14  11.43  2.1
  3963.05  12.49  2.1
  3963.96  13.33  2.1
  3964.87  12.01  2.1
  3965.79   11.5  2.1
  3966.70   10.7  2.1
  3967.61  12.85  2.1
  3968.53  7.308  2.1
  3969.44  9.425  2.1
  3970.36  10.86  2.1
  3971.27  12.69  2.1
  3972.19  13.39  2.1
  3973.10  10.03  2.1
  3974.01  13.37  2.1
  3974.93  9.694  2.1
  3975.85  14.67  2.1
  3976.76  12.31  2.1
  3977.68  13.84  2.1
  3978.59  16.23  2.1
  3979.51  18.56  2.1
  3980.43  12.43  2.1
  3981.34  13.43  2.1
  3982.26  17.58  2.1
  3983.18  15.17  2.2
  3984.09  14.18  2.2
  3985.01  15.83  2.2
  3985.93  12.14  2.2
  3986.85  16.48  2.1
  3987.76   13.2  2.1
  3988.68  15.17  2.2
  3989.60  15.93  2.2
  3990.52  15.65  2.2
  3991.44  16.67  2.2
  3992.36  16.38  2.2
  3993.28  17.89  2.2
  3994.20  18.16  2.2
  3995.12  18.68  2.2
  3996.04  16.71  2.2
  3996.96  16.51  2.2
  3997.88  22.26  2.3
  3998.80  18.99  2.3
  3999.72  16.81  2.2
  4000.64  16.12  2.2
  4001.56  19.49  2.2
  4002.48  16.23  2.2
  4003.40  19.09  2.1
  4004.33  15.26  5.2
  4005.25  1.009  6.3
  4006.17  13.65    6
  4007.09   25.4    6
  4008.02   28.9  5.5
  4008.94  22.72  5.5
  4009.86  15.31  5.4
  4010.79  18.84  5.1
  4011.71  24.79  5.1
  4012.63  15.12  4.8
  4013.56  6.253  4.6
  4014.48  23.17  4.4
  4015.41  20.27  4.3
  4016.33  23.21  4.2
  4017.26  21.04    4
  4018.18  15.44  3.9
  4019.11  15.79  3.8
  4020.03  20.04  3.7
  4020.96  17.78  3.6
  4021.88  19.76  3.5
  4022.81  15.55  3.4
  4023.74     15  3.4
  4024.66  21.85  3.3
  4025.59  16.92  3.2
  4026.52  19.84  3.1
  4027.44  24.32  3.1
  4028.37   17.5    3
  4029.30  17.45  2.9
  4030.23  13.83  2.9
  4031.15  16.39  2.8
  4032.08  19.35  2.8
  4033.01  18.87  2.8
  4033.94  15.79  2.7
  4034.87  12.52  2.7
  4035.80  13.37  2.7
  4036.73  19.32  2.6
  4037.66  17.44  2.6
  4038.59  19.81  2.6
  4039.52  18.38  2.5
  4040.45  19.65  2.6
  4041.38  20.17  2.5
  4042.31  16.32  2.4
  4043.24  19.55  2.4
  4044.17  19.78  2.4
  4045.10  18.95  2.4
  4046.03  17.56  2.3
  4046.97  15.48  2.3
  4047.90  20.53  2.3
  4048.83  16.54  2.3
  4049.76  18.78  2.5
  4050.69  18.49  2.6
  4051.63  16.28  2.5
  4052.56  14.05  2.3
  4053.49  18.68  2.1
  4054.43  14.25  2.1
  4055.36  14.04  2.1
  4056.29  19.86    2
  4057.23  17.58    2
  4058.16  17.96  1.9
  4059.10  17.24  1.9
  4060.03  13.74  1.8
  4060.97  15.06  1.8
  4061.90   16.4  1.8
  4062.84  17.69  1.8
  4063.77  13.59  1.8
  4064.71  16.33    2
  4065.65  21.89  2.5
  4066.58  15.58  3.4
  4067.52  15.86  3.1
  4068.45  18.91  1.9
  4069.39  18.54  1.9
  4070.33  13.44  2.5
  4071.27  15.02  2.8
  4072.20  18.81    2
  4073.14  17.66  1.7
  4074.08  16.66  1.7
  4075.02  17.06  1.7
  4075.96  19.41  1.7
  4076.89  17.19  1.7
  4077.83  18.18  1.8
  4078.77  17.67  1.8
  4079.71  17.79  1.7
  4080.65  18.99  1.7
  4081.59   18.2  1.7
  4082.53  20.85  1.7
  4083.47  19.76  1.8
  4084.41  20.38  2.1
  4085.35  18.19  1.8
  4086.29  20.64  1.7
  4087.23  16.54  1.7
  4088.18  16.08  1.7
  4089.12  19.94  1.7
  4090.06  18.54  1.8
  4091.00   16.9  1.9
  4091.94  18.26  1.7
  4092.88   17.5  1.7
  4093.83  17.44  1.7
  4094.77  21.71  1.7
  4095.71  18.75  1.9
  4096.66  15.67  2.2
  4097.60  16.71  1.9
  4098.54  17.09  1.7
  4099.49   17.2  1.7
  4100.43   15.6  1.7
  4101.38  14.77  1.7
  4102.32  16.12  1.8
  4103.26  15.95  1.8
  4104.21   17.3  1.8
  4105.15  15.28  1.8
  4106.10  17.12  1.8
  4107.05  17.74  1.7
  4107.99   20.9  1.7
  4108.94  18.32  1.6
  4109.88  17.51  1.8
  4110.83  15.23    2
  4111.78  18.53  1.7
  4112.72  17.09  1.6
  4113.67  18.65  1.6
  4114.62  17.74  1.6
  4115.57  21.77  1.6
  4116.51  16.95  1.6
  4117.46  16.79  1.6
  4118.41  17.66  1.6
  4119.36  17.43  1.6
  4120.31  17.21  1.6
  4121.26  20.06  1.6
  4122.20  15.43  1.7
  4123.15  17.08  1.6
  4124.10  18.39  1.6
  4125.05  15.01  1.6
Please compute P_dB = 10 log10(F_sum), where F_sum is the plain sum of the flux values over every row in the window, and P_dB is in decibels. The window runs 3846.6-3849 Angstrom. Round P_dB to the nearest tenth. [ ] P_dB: 16.9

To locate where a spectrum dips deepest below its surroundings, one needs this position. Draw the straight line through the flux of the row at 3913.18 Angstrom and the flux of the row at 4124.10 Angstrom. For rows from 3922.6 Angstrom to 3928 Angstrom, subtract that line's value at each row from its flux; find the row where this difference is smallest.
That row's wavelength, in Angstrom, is 3923.10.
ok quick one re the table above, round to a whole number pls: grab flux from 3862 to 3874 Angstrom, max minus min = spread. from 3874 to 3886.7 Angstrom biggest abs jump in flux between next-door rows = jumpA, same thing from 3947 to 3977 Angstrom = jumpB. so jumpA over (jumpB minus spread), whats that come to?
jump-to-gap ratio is 3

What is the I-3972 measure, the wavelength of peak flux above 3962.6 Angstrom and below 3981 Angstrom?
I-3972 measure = 3979.51 Angstrom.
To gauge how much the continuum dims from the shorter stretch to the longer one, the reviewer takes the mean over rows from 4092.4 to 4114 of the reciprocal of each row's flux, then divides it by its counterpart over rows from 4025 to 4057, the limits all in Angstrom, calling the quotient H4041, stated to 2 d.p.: 1.01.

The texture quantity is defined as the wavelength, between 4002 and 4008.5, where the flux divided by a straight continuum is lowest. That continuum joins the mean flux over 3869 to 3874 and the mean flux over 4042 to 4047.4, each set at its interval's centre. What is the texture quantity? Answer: 4005.25 Angstrom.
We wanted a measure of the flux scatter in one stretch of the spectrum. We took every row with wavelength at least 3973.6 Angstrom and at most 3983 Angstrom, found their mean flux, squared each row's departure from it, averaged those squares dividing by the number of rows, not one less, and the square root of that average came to 2.5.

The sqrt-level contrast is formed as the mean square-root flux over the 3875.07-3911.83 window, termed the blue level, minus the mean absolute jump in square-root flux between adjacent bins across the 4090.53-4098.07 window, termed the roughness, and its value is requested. 3.67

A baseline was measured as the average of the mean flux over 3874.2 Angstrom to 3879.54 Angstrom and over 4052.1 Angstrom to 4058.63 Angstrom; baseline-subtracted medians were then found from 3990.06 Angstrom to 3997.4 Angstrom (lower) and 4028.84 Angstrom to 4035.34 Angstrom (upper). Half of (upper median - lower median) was -0.15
